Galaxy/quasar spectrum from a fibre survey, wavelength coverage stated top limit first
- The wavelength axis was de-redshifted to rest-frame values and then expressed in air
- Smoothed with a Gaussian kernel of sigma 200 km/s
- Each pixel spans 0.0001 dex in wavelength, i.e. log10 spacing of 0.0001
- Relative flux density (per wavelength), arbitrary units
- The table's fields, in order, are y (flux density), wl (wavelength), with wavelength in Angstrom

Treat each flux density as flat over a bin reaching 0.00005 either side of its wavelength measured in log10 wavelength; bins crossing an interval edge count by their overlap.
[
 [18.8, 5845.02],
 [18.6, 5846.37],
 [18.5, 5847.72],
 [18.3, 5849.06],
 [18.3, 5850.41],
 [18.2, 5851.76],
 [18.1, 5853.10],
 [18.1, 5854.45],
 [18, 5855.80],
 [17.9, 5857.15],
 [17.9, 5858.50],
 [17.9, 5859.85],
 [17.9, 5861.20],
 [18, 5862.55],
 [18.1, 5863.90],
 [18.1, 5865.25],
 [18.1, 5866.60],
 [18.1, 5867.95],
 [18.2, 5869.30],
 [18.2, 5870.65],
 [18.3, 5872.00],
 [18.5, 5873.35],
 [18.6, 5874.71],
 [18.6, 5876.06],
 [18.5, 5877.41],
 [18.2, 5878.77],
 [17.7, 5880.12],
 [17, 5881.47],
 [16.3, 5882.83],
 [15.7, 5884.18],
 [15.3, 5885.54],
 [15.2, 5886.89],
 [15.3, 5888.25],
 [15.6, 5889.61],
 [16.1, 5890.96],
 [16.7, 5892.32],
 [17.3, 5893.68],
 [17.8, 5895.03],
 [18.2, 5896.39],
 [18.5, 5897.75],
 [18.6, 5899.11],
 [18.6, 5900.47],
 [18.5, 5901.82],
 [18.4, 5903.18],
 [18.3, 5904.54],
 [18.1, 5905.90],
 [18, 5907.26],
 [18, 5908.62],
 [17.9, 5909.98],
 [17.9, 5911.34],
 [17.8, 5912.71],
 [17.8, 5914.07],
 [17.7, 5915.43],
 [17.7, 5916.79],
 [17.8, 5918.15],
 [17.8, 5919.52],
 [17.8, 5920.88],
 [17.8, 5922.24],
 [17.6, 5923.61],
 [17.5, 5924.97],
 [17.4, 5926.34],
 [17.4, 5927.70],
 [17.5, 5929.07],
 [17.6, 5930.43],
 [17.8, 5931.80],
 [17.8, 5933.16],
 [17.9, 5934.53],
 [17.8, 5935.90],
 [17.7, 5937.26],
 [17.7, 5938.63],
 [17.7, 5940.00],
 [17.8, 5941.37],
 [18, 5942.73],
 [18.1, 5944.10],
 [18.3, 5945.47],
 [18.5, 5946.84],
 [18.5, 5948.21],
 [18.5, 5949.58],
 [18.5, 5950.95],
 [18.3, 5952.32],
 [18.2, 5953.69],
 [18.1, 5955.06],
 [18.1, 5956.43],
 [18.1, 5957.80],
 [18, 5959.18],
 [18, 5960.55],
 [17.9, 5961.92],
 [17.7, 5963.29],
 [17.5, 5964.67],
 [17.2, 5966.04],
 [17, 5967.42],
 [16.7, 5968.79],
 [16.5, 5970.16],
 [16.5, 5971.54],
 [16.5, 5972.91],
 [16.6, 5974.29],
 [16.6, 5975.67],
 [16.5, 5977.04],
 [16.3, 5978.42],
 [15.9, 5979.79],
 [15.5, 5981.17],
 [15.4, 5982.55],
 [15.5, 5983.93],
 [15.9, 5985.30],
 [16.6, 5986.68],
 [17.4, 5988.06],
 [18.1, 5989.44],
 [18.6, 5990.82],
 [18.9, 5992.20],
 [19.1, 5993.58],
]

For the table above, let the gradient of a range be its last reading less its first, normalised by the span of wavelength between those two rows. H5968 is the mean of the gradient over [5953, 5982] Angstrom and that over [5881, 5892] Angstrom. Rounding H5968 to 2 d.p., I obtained -0.10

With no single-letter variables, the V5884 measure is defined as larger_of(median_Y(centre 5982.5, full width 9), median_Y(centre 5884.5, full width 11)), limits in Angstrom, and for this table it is 15.9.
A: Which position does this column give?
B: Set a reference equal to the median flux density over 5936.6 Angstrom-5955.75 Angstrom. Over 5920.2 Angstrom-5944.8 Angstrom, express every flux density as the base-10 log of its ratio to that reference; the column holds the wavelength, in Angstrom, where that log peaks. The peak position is 5944.10 Angstrom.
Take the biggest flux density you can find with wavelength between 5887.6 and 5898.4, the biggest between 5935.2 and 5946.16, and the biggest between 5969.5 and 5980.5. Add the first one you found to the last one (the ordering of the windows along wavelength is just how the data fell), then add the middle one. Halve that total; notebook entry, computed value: 26.7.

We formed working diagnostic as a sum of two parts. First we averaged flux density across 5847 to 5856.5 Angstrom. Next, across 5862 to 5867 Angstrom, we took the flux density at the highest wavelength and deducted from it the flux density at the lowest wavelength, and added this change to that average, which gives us 18.3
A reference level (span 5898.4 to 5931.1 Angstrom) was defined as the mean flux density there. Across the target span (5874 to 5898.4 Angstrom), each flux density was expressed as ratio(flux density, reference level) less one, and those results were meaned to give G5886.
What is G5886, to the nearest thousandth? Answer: -0.048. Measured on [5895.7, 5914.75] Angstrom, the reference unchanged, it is 0.016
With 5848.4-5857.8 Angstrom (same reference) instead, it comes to 0.013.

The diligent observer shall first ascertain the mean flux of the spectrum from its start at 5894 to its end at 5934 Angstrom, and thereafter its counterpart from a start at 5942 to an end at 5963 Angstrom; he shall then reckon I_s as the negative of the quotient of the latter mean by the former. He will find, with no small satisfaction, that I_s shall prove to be -1.02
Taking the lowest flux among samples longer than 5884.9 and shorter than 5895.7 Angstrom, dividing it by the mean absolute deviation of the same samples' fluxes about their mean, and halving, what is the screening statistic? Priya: 9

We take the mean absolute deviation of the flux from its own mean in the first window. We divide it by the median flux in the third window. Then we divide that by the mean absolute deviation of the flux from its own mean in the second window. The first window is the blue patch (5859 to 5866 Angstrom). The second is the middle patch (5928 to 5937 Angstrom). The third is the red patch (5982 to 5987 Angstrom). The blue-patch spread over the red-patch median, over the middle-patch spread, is 0.042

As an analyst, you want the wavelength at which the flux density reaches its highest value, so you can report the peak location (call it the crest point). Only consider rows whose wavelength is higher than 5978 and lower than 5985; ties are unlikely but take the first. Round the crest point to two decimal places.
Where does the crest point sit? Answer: 5978.42 Angstrom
